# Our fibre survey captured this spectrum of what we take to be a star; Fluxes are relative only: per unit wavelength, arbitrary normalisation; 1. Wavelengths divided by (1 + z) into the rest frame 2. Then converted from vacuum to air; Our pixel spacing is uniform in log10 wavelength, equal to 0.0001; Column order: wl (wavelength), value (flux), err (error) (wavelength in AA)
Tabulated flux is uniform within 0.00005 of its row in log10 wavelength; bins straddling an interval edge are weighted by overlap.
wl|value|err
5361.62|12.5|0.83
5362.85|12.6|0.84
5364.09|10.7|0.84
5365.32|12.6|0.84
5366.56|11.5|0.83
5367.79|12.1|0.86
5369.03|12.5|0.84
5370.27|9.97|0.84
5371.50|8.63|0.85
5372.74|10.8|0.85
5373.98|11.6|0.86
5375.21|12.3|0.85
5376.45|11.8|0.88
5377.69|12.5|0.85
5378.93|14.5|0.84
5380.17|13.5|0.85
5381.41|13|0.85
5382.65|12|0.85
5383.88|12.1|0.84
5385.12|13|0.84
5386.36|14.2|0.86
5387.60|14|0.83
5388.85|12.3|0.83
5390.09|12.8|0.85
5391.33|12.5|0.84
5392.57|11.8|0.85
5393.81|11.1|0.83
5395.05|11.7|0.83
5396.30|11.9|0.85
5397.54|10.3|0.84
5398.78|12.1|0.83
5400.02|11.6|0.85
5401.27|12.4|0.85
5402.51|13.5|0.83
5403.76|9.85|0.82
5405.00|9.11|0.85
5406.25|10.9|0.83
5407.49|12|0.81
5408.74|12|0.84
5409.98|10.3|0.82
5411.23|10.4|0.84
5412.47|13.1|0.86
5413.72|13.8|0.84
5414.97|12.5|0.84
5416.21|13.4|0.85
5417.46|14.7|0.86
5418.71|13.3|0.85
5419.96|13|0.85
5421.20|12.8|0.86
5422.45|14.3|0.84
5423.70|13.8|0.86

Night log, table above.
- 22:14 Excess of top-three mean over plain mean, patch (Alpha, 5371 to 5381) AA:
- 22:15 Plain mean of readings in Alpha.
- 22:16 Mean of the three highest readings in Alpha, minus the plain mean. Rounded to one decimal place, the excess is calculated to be 1.5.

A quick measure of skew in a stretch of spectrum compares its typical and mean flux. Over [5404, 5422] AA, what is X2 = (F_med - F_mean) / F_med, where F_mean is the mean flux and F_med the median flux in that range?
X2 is 0.03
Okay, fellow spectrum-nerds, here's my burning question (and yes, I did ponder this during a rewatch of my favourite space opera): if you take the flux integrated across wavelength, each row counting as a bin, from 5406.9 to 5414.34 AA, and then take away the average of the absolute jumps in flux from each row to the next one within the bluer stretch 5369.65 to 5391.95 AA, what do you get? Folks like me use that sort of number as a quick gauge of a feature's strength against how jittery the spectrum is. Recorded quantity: 88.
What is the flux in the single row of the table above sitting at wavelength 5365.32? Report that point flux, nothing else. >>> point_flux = 12.6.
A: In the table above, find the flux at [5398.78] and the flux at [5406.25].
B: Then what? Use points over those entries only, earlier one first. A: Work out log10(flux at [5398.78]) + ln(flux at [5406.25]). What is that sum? 3.47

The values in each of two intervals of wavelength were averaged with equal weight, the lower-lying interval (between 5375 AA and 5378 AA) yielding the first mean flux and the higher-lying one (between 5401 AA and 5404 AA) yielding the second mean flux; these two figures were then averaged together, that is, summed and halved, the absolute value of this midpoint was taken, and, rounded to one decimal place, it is 12.1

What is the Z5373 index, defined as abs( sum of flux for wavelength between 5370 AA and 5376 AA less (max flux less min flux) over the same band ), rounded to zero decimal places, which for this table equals 50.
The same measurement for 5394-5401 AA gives 56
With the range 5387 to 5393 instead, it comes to 61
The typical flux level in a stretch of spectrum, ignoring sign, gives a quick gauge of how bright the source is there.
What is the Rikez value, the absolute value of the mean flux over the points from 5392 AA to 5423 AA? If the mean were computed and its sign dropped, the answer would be 12.1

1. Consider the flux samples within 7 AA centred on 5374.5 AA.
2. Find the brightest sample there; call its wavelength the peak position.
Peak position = 5377.69 AA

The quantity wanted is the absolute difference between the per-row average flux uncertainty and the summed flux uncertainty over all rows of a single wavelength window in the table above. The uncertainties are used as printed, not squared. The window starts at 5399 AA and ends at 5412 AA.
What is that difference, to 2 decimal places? 7.51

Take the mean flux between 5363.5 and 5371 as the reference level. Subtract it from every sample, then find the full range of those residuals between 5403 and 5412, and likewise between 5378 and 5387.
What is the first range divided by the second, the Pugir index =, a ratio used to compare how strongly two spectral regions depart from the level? 1.2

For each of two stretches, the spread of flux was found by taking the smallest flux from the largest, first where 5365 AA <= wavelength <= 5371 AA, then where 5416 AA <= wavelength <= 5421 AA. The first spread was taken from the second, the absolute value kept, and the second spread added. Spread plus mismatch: 2.6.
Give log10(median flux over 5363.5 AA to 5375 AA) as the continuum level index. 1.06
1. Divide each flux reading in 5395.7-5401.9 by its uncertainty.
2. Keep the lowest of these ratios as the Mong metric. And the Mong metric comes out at 12.3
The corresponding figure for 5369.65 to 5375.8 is 10.2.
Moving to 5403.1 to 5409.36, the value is 10.7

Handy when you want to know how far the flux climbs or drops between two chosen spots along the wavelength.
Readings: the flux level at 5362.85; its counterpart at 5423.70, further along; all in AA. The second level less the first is 1.2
